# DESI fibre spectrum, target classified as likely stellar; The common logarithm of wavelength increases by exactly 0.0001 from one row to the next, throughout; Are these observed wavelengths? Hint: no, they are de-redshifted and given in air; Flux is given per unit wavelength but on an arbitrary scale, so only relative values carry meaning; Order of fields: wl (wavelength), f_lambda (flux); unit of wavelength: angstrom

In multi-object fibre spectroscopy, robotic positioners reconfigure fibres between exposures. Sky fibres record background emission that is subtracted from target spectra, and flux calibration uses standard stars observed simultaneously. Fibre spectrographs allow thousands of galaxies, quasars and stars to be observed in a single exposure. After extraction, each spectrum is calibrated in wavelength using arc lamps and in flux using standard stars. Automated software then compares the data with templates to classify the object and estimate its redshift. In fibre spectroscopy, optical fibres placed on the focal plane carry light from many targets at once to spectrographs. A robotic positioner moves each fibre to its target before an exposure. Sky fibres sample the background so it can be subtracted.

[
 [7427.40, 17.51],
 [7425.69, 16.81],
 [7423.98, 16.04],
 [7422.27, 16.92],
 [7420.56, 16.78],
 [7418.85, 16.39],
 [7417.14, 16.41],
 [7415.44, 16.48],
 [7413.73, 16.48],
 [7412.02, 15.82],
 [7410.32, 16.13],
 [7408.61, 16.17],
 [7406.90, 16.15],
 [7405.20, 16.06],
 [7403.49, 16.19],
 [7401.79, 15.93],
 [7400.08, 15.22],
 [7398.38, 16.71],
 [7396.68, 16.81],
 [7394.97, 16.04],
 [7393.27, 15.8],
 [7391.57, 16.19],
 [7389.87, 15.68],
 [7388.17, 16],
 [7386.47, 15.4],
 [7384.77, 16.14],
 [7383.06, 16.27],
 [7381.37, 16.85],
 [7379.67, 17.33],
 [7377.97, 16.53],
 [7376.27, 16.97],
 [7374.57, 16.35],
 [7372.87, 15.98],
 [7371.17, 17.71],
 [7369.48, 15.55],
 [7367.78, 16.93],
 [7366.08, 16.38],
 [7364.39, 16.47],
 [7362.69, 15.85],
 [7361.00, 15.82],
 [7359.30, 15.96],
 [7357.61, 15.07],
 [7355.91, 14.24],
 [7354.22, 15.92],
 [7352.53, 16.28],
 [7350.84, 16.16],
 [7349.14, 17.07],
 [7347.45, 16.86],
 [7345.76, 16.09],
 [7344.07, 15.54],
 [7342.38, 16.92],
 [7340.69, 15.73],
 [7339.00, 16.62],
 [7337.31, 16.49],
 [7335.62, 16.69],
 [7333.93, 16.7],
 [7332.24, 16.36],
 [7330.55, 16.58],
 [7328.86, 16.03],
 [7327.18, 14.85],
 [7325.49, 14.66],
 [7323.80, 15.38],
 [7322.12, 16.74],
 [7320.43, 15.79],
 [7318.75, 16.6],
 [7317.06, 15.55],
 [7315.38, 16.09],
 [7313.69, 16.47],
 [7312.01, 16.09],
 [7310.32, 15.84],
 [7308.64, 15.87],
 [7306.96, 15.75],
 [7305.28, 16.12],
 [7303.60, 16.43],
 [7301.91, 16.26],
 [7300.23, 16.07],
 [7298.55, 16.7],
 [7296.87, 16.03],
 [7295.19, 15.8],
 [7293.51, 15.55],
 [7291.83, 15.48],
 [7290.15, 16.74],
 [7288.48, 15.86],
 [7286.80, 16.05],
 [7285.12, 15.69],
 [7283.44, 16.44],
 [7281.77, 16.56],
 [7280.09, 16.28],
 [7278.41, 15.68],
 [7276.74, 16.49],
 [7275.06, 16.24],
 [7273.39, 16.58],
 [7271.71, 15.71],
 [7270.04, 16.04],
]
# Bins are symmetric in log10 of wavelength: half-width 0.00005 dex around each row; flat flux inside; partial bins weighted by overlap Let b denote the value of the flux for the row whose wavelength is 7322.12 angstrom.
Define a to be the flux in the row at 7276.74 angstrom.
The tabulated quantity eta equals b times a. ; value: 276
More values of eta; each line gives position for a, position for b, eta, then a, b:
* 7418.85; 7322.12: 274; 16.39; 16.74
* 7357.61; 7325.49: 221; 15.07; 14.66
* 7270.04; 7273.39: 266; 16.04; 16.58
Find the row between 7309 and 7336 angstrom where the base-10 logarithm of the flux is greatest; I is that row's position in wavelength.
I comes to 7322.12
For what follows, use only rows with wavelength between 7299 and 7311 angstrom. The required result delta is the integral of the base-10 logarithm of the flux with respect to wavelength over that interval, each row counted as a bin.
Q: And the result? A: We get 14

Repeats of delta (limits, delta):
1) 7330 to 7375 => 54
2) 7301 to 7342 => 49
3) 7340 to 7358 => 22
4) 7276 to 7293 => 21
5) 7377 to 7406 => 35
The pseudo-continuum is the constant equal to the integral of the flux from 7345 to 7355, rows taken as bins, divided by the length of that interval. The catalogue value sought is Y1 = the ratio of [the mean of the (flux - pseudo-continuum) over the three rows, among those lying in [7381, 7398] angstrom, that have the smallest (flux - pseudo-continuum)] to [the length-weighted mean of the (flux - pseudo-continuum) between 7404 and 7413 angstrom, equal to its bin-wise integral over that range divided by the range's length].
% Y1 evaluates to 2.4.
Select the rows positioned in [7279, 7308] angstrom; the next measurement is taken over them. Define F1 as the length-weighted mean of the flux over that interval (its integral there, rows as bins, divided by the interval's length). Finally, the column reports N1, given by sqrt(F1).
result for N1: 4.01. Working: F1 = 16.1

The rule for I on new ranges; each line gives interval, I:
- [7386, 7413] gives 7396.68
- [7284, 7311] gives 7290.15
